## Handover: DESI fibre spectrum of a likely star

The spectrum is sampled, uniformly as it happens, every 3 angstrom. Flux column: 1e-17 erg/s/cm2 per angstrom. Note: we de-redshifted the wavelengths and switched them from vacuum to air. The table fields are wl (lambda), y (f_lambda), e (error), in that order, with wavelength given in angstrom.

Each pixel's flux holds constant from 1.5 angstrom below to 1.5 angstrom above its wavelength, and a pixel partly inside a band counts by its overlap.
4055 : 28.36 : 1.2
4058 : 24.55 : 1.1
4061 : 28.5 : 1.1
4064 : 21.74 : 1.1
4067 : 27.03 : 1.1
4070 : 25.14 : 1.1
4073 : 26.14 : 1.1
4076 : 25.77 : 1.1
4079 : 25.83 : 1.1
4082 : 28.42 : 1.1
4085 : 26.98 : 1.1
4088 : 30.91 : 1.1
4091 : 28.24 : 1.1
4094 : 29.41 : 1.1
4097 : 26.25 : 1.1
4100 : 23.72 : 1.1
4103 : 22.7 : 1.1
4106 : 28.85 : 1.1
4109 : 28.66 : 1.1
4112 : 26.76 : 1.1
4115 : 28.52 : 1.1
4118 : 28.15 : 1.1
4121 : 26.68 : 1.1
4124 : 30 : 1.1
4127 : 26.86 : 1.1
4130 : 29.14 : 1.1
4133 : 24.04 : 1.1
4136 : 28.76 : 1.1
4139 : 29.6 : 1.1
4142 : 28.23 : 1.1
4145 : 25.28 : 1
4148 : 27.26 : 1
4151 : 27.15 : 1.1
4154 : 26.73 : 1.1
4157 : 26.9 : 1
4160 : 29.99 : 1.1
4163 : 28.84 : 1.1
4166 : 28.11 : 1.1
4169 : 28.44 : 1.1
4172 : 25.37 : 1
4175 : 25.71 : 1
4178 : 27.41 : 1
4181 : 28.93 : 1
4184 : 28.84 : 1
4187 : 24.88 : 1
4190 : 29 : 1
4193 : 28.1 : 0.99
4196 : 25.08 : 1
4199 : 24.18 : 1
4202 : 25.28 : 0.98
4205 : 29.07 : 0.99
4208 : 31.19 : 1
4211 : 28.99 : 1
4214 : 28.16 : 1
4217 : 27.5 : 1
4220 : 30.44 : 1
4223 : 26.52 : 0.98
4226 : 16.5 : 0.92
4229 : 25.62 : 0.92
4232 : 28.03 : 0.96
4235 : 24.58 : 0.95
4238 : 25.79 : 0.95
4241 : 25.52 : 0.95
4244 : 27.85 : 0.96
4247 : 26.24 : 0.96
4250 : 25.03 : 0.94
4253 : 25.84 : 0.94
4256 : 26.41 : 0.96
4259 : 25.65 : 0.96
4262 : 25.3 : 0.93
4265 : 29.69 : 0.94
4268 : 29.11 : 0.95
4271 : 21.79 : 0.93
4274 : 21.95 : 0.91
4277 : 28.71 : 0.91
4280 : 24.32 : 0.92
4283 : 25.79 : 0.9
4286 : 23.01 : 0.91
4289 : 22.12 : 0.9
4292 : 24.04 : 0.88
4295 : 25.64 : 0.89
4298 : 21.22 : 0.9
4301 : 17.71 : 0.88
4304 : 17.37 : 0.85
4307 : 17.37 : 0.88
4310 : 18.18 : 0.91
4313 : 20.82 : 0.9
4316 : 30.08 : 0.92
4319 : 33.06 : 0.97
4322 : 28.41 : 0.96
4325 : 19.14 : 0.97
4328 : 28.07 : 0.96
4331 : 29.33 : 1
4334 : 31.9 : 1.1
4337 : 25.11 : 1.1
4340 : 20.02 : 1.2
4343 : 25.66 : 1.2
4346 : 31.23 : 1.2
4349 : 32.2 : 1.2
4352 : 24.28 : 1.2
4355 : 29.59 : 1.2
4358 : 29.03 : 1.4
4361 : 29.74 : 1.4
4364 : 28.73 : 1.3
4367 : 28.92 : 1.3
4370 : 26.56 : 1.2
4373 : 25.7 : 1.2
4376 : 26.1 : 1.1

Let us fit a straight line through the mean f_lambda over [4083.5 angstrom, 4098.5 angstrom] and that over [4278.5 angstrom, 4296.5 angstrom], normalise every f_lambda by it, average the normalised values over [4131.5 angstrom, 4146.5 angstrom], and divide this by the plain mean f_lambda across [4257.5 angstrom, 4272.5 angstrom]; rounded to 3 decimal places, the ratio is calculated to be 0.038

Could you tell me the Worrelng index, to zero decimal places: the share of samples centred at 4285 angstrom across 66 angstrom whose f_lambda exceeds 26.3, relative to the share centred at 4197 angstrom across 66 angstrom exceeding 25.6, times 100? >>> 31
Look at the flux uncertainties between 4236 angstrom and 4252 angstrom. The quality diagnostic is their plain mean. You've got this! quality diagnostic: 0.95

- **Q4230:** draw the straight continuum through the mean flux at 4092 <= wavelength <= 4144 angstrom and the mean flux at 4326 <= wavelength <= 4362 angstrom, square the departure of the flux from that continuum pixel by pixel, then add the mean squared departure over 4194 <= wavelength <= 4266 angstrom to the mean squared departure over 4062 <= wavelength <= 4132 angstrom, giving 14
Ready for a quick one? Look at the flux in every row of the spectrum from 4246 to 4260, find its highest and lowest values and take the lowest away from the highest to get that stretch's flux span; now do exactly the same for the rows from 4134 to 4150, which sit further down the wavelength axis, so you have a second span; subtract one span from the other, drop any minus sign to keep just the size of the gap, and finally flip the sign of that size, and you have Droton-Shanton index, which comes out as -3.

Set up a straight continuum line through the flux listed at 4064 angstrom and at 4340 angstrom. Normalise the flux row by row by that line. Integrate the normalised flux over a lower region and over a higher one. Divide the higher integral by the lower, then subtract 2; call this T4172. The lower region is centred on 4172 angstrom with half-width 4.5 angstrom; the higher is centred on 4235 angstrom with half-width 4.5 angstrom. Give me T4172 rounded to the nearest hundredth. -1.00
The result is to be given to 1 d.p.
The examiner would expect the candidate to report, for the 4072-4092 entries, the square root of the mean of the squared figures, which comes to 27.5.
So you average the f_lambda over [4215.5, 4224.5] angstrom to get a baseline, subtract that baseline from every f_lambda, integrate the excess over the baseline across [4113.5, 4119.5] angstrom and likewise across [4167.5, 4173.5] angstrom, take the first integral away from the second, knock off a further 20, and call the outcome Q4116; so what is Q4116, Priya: -29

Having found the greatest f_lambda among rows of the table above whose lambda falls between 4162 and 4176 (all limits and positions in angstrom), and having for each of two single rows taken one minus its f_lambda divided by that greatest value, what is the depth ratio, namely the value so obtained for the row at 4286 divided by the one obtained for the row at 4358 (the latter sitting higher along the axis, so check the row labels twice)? -31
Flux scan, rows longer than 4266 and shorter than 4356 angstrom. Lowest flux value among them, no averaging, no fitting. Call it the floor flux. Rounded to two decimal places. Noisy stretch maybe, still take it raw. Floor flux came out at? 17.37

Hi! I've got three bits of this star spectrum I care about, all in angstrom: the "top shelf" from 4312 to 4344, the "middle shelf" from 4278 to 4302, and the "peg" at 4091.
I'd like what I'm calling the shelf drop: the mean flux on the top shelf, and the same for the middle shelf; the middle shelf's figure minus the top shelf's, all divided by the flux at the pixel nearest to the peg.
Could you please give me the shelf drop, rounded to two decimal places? -0.12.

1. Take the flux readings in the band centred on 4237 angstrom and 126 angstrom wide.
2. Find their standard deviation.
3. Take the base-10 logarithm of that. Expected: 0.45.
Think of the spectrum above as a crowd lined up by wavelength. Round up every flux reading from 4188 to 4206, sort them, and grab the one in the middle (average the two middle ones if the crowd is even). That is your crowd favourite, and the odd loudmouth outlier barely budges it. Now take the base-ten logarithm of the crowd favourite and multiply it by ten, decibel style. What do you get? 14.3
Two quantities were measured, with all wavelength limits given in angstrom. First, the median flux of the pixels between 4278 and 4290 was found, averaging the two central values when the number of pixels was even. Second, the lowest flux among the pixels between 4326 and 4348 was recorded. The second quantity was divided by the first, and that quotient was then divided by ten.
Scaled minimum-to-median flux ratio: 0.085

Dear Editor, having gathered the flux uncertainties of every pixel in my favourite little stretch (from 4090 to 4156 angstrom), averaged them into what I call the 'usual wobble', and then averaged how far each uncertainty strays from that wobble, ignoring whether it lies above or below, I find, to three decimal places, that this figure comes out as 0.017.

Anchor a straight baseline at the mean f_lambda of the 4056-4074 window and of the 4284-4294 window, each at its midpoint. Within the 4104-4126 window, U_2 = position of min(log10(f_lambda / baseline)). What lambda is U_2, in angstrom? 4112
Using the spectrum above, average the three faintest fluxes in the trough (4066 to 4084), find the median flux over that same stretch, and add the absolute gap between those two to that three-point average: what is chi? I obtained 26.0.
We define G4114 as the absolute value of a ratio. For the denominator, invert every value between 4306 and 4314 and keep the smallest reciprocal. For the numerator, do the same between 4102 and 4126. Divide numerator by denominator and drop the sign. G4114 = 0.69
